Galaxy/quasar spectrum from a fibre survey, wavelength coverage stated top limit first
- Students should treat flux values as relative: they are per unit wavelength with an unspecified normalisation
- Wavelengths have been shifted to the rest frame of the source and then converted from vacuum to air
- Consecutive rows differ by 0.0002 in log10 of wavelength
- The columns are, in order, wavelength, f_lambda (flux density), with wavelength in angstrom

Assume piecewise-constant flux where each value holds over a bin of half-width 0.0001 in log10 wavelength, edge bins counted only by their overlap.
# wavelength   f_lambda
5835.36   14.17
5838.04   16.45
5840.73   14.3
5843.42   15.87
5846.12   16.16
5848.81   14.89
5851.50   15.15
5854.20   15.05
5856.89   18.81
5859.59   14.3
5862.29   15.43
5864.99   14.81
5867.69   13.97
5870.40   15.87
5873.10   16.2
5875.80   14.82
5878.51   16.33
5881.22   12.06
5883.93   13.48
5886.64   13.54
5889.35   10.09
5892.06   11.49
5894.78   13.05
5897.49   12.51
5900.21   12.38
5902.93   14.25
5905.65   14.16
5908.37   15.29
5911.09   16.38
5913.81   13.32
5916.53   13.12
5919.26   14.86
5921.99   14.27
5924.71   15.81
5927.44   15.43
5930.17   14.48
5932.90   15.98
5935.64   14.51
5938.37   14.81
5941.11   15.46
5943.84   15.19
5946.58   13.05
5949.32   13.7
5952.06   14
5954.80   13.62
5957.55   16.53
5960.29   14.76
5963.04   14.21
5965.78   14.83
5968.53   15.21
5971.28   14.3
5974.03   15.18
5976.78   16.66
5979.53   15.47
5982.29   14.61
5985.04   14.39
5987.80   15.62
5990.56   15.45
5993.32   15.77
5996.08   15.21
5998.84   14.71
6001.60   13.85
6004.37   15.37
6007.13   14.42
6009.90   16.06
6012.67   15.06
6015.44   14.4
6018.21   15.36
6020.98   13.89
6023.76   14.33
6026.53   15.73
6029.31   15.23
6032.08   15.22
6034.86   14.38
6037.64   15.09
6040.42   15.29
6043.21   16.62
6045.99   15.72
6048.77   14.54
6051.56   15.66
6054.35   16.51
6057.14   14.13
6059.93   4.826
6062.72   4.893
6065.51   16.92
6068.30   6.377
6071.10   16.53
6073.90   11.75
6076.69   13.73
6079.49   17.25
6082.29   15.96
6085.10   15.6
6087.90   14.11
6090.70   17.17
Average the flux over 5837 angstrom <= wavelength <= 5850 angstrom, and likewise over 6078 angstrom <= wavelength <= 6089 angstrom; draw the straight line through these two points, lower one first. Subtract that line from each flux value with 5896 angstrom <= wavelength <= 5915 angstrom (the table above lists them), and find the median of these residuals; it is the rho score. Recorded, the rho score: -1.4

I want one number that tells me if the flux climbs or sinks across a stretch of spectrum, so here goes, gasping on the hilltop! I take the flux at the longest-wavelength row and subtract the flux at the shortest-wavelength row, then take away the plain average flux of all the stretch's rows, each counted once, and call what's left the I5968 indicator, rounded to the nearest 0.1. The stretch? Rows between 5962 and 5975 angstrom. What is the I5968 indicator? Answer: -13.8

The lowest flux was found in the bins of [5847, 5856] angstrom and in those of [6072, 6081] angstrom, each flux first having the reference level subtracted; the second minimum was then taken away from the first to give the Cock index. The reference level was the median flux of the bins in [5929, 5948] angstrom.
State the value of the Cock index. 3.1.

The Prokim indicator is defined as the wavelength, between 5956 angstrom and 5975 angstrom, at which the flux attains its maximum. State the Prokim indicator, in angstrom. 5957.55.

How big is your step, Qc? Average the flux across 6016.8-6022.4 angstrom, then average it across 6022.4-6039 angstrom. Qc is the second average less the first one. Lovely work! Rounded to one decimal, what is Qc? 0.4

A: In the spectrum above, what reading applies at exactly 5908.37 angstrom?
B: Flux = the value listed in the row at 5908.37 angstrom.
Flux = 15.29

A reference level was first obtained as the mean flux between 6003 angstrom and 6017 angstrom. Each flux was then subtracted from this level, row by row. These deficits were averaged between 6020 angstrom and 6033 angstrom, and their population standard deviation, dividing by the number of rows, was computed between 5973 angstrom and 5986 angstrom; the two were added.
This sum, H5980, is 1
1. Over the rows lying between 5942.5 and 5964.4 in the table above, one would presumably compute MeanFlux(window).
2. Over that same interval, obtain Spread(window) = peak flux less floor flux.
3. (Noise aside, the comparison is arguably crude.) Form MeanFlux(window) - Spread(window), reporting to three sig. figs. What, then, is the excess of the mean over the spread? 10.9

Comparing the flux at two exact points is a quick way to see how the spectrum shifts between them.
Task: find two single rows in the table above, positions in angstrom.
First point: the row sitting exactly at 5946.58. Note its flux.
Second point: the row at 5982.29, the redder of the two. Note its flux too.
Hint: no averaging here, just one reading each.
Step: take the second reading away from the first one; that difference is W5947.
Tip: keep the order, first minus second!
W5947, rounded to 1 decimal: -1.6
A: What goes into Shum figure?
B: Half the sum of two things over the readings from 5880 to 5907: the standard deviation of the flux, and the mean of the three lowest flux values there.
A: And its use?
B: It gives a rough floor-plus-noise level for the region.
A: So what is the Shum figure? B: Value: 6.2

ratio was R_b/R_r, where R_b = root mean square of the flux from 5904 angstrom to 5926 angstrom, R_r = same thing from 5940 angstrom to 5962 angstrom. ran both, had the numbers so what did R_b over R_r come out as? 1.008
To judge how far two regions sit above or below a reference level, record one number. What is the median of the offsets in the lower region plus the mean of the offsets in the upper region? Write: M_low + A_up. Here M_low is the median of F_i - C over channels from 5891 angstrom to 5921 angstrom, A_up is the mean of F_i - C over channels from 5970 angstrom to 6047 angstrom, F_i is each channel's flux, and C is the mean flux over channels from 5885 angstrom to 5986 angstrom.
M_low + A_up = -0.26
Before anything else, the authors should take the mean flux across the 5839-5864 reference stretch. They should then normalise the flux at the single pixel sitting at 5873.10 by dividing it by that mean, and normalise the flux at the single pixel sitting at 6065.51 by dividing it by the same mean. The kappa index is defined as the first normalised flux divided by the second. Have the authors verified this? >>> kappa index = 0.96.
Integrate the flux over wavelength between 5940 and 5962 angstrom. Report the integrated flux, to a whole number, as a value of 319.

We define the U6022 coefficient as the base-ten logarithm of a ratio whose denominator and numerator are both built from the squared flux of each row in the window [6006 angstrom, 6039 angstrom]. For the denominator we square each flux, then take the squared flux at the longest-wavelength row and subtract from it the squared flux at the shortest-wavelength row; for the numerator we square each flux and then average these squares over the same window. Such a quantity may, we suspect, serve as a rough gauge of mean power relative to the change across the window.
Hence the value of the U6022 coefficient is 1.1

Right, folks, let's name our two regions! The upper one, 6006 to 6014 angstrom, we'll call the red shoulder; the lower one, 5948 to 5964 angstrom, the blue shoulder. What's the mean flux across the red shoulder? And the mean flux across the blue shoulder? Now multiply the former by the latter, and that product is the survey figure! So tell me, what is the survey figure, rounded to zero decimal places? 220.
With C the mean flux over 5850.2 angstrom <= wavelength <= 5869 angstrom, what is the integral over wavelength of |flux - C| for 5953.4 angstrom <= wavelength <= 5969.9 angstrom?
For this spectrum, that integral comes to 15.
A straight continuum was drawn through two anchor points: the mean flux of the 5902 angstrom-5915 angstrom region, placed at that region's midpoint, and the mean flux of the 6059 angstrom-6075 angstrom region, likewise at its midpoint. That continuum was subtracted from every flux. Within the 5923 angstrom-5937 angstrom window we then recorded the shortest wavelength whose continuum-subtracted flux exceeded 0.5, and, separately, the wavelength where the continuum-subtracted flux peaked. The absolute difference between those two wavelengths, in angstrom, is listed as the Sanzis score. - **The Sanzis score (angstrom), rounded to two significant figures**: 8.2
